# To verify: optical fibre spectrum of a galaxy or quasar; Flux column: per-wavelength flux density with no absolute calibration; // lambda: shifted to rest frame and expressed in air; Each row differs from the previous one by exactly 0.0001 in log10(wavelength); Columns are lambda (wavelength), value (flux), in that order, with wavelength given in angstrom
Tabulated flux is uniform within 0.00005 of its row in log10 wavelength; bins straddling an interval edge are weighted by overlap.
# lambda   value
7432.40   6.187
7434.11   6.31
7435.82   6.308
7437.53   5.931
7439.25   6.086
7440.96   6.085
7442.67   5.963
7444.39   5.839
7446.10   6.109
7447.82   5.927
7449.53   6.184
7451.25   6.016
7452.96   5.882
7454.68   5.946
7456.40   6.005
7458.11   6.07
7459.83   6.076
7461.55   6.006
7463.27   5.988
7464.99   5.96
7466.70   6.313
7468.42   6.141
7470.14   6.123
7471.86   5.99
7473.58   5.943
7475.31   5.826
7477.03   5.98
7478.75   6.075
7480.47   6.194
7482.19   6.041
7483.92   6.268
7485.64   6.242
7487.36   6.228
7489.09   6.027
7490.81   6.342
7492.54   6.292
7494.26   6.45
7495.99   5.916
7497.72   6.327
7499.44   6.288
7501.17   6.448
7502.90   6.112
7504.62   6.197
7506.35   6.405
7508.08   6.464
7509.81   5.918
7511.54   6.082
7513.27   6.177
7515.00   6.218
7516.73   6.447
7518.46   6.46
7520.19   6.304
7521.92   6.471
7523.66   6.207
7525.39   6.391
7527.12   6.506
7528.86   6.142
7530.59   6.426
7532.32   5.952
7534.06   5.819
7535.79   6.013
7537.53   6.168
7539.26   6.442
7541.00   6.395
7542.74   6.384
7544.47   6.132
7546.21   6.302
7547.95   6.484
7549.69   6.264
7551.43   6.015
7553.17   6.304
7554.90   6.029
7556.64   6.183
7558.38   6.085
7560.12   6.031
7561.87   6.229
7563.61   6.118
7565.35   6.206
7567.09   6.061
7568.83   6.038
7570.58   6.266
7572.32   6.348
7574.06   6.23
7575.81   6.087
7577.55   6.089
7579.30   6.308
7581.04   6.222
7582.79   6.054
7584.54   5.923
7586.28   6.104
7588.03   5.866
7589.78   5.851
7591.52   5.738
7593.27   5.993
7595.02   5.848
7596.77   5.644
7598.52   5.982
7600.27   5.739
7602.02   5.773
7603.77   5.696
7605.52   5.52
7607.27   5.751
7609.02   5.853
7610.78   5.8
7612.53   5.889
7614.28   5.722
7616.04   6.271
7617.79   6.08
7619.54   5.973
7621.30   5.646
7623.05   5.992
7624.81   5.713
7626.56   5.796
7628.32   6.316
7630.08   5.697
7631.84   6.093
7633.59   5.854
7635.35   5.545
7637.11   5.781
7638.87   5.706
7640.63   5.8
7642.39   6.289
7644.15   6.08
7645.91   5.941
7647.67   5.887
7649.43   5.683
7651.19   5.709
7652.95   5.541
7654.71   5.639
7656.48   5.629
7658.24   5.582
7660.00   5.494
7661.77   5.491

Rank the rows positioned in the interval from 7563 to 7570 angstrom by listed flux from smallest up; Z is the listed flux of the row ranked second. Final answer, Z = 6.061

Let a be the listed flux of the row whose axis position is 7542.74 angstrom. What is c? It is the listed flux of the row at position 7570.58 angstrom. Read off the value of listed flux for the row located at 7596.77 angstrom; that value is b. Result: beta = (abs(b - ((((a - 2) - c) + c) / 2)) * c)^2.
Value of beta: 468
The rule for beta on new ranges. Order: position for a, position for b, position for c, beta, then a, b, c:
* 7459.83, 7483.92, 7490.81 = 720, 6.076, 6.268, 6.342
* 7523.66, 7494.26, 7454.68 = 668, 6.207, 6.45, 5.946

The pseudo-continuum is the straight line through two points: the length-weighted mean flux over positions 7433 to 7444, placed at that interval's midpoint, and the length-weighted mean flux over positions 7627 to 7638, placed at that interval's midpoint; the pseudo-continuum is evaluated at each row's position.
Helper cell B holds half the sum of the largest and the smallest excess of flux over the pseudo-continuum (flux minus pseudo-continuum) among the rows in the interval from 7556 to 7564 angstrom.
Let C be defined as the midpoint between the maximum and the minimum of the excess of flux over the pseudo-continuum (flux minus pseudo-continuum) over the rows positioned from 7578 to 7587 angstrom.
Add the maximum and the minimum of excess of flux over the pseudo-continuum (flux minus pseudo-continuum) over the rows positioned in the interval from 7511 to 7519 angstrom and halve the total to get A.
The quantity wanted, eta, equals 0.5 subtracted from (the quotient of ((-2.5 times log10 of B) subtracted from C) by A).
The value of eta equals -7.2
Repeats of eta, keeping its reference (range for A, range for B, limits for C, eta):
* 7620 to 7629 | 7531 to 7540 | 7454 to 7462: -22.6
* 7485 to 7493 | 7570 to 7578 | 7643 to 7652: -10.2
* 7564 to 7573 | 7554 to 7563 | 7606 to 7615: -8.7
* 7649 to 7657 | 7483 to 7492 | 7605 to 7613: 9.8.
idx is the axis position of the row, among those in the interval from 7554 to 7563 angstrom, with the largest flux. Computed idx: 7561.87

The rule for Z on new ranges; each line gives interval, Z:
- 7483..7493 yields 6.228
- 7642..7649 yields 5.941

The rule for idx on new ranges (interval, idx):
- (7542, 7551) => 7547.95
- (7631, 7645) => 7642.39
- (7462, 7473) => 7466.70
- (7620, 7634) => 7628.32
